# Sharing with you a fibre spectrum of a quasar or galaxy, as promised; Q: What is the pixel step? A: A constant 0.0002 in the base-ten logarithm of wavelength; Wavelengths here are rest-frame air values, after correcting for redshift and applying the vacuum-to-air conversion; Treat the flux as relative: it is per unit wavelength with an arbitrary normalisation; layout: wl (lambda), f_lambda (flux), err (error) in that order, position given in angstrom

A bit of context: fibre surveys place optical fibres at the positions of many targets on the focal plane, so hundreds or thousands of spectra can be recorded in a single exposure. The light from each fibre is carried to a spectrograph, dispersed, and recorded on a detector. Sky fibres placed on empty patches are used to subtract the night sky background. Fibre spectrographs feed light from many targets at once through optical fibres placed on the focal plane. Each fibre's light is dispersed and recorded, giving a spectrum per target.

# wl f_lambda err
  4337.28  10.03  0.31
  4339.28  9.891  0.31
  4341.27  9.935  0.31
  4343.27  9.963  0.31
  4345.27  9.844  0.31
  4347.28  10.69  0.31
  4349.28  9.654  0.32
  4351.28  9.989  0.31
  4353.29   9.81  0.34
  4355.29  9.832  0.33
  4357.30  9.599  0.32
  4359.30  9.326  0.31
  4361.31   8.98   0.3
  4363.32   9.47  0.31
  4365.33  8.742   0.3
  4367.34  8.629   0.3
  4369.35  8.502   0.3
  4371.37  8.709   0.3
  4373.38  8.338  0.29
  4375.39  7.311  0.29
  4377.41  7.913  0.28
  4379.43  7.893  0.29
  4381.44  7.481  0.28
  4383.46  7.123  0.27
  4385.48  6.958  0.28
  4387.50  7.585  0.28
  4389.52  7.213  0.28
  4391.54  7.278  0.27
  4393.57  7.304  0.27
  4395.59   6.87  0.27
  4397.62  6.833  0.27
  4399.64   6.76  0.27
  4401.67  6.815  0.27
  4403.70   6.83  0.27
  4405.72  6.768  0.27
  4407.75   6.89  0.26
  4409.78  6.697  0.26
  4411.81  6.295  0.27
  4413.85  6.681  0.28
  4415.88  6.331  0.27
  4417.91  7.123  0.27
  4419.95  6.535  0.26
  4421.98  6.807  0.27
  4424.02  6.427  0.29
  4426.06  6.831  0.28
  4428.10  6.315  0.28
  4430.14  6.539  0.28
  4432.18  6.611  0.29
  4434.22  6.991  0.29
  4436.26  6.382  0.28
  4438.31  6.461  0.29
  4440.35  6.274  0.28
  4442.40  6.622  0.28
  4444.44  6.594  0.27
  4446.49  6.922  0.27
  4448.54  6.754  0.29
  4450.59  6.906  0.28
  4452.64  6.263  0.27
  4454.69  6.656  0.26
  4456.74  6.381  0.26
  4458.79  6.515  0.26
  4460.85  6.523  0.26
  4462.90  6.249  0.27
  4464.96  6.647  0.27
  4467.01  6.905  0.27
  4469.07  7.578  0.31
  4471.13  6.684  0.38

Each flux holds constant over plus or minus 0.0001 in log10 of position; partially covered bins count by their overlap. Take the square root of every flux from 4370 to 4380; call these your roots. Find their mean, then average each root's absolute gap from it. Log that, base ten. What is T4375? -1.16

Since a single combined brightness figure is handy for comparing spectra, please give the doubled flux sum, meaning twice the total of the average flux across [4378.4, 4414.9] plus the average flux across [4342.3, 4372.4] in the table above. 33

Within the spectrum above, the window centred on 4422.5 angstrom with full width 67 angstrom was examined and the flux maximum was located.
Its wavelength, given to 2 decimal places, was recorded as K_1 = 4393.57 angstrom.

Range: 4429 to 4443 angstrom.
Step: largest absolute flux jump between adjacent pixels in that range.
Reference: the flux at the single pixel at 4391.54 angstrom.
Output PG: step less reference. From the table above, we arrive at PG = -6.7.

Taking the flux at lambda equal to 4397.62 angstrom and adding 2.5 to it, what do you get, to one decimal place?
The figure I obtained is 9.3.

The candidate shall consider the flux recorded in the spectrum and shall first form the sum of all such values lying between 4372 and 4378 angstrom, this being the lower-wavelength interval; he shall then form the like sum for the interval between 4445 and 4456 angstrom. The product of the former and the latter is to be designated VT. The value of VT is 789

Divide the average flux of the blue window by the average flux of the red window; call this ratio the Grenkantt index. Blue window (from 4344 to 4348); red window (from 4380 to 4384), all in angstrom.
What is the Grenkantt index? 1.4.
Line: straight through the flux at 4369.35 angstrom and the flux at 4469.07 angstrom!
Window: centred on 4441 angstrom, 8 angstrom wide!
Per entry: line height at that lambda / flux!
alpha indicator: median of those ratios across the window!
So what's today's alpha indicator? 1.20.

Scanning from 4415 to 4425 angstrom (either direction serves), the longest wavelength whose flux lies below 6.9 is 4424.02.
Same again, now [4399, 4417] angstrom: 4415.88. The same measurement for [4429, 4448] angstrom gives 4444.44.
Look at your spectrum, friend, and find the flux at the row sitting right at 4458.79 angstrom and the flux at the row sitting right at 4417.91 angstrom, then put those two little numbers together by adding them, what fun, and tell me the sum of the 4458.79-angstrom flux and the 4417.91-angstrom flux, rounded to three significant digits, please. 13.6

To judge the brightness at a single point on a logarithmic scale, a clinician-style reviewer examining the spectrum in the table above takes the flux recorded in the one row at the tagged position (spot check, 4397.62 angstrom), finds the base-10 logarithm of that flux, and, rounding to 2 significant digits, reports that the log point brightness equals 0.83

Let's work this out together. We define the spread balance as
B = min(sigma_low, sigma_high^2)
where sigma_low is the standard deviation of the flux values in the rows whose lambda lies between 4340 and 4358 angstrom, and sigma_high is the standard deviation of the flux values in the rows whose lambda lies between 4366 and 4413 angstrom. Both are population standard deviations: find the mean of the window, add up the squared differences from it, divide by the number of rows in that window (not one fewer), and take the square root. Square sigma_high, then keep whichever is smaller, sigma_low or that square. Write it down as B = 0.298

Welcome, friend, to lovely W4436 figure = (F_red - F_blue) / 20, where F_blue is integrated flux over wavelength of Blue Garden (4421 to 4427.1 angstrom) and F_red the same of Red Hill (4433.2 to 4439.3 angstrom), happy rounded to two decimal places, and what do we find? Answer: -0.02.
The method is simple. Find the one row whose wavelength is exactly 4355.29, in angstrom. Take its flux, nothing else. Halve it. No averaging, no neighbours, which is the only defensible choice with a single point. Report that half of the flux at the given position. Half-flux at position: 4.9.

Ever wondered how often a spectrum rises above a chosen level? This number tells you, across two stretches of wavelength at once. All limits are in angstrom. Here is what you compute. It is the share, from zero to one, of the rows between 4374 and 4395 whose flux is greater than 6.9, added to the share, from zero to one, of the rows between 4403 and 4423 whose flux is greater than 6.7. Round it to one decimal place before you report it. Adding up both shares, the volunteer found 1.5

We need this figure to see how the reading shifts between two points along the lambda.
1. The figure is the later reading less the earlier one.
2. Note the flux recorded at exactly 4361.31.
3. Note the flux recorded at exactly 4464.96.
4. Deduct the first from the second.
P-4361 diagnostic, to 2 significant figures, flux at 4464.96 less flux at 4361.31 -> -2.3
